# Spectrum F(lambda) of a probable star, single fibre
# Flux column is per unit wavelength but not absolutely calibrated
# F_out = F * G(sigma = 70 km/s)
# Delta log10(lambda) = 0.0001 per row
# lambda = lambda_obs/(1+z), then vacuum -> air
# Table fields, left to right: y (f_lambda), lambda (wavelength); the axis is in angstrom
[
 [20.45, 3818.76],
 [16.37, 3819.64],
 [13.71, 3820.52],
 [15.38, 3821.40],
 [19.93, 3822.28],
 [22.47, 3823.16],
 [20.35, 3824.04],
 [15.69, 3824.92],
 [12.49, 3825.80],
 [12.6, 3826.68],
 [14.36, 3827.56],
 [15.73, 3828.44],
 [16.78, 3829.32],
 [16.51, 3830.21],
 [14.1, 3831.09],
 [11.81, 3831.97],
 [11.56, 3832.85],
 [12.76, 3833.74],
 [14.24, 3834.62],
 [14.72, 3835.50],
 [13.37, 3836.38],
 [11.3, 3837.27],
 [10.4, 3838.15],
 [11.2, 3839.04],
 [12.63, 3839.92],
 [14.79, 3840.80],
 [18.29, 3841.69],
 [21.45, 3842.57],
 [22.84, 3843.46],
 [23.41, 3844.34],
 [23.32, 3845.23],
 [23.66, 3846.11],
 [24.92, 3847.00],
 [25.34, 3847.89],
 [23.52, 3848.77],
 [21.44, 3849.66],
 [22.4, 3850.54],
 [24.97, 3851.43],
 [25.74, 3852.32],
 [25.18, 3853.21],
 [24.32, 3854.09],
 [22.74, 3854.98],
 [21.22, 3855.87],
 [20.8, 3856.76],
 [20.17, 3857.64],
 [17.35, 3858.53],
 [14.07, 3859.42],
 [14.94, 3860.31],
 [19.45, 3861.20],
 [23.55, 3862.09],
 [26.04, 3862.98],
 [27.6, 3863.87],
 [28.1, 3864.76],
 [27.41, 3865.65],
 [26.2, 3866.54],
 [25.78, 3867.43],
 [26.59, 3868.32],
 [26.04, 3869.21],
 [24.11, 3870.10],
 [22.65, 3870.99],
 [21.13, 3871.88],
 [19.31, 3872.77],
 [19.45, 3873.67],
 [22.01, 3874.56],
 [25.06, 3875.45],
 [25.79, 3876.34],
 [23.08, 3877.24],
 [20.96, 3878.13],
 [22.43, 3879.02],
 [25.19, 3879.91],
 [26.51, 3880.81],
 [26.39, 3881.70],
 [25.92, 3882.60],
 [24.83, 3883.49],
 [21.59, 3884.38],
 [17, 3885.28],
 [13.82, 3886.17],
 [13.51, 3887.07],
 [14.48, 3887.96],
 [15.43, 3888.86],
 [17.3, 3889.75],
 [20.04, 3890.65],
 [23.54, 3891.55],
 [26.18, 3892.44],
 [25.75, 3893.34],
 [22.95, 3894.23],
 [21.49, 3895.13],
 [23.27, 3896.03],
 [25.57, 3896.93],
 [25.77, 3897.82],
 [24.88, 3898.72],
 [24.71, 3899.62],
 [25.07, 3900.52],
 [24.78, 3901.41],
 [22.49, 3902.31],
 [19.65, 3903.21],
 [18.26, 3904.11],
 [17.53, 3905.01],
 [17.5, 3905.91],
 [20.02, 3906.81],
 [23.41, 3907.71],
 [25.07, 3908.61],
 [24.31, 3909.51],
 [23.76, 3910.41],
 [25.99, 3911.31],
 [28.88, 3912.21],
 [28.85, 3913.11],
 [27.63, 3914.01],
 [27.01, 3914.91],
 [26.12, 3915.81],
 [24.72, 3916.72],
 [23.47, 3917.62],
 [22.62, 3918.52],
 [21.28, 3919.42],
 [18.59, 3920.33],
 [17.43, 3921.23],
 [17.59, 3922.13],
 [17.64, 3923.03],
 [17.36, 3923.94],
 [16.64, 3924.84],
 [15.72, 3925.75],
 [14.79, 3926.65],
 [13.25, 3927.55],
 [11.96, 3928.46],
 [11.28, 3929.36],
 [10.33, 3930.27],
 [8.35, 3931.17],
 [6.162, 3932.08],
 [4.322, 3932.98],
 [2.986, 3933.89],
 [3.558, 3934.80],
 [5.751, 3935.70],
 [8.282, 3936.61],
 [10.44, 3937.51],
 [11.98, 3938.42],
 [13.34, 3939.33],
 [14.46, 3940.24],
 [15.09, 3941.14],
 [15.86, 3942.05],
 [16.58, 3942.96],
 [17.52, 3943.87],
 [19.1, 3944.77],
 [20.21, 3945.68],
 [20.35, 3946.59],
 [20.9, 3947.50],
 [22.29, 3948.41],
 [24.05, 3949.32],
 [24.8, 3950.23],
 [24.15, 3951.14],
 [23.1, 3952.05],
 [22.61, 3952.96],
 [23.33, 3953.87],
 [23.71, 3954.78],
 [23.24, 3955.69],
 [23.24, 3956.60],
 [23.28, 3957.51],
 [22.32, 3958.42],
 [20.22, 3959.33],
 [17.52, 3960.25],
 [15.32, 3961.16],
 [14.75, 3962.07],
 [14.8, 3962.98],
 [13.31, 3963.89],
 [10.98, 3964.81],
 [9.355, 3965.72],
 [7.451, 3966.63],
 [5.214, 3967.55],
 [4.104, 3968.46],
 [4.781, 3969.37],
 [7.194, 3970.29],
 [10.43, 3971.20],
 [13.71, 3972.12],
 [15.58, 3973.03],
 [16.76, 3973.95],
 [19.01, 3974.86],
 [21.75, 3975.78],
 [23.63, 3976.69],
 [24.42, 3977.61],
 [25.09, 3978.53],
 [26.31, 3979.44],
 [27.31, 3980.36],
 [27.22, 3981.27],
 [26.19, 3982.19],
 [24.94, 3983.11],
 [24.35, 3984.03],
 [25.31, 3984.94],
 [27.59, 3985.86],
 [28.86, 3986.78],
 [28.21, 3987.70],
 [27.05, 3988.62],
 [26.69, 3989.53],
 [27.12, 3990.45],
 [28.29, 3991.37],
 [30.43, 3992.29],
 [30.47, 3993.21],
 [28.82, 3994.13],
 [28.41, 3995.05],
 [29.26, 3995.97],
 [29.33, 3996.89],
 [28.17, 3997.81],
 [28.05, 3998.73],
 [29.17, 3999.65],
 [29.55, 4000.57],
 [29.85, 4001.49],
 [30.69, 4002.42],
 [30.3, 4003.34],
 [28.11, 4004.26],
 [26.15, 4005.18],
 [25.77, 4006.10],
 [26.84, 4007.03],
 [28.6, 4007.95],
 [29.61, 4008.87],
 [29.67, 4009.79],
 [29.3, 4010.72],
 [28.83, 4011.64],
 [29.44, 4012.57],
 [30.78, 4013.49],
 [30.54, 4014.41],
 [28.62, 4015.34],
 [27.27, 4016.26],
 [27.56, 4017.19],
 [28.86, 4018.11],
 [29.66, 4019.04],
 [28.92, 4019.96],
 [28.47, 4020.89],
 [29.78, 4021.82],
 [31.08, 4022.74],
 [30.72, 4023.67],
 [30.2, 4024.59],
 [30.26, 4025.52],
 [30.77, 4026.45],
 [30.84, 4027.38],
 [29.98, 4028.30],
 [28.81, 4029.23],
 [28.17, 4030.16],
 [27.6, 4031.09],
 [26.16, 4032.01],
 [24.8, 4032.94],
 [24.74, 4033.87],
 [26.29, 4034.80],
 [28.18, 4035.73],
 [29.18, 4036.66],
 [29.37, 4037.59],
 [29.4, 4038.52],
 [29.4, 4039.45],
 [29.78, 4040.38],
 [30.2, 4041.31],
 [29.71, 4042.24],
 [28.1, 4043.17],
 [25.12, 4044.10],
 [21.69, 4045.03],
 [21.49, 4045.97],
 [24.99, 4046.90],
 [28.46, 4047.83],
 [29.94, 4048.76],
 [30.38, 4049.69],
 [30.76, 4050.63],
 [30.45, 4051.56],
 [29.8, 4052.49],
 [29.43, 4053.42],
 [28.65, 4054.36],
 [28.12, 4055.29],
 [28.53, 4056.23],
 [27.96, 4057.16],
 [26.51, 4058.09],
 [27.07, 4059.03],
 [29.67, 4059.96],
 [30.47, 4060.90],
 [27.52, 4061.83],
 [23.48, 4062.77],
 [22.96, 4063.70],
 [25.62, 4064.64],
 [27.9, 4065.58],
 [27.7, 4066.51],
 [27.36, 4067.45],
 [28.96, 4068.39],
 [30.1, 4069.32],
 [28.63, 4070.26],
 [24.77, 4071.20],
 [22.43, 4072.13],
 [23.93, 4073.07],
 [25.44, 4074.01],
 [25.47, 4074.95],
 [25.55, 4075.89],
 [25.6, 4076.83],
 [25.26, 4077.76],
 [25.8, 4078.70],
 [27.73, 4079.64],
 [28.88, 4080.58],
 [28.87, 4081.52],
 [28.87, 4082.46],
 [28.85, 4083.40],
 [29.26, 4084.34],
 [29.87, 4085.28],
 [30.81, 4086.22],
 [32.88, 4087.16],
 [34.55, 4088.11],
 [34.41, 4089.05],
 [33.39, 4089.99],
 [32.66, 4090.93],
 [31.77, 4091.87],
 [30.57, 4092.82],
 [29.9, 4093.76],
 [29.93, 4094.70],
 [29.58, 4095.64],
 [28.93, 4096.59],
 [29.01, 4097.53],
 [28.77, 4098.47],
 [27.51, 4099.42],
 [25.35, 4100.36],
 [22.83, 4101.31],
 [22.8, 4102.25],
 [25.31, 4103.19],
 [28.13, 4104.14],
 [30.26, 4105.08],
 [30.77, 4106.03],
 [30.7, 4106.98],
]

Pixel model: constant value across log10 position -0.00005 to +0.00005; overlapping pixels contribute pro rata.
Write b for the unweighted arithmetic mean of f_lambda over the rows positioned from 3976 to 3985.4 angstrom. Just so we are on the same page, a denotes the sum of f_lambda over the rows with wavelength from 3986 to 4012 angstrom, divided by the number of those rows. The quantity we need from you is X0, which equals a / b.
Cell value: 1.12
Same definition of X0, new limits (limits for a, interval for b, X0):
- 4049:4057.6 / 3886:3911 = 1.37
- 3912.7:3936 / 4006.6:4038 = 0.55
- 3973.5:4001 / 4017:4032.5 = 0.91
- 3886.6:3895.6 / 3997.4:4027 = 0.69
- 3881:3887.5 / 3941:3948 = 1.12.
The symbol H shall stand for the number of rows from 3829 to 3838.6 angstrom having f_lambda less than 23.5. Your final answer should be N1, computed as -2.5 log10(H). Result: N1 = -2.6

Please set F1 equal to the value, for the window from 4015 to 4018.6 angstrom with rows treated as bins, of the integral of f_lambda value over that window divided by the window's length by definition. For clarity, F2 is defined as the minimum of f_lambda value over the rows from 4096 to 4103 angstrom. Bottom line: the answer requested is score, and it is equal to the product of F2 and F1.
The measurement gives 640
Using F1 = 28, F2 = 22.8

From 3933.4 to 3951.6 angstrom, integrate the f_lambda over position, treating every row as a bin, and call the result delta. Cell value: 283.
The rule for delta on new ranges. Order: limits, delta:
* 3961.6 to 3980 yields 267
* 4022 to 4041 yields 548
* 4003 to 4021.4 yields 527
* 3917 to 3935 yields 252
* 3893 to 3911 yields 411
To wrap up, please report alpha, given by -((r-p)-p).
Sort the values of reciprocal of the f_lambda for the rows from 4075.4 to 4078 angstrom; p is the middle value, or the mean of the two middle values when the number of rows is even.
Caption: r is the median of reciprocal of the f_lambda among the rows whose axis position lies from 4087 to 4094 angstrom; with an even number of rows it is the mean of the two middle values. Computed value 0.048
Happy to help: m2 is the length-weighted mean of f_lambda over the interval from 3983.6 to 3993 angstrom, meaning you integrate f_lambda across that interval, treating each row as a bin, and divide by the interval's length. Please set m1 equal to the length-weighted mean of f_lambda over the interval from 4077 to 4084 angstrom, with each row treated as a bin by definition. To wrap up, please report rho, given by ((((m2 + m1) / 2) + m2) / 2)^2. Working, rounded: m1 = 28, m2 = 27.5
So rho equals 759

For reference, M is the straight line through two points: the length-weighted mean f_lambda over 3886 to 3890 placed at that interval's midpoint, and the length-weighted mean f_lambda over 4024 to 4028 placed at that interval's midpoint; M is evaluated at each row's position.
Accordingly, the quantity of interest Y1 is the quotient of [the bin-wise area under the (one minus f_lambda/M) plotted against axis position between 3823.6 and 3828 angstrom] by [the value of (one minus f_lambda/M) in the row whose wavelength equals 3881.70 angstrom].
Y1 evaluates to 4.8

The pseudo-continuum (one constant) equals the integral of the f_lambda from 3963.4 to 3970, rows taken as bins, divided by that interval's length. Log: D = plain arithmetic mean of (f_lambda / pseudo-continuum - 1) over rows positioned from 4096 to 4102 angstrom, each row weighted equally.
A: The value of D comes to 2.43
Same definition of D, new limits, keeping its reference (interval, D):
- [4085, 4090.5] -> 3.13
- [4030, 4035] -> 2.33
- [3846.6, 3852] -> 2.01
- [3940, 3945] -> 1.08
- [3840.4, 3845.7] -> 1.62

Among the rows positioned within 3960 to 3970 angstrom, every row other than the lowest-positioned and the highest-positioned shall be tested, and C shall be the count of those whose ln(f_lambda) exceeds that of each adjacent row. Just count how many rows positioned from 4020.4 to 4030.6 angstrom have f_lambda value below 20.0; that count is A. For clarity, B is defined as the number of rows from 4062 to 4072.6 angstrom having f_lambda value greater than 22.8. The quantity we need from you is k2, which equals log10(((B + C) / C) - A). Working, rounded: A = 0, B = 10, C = 1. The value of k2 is 1.04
